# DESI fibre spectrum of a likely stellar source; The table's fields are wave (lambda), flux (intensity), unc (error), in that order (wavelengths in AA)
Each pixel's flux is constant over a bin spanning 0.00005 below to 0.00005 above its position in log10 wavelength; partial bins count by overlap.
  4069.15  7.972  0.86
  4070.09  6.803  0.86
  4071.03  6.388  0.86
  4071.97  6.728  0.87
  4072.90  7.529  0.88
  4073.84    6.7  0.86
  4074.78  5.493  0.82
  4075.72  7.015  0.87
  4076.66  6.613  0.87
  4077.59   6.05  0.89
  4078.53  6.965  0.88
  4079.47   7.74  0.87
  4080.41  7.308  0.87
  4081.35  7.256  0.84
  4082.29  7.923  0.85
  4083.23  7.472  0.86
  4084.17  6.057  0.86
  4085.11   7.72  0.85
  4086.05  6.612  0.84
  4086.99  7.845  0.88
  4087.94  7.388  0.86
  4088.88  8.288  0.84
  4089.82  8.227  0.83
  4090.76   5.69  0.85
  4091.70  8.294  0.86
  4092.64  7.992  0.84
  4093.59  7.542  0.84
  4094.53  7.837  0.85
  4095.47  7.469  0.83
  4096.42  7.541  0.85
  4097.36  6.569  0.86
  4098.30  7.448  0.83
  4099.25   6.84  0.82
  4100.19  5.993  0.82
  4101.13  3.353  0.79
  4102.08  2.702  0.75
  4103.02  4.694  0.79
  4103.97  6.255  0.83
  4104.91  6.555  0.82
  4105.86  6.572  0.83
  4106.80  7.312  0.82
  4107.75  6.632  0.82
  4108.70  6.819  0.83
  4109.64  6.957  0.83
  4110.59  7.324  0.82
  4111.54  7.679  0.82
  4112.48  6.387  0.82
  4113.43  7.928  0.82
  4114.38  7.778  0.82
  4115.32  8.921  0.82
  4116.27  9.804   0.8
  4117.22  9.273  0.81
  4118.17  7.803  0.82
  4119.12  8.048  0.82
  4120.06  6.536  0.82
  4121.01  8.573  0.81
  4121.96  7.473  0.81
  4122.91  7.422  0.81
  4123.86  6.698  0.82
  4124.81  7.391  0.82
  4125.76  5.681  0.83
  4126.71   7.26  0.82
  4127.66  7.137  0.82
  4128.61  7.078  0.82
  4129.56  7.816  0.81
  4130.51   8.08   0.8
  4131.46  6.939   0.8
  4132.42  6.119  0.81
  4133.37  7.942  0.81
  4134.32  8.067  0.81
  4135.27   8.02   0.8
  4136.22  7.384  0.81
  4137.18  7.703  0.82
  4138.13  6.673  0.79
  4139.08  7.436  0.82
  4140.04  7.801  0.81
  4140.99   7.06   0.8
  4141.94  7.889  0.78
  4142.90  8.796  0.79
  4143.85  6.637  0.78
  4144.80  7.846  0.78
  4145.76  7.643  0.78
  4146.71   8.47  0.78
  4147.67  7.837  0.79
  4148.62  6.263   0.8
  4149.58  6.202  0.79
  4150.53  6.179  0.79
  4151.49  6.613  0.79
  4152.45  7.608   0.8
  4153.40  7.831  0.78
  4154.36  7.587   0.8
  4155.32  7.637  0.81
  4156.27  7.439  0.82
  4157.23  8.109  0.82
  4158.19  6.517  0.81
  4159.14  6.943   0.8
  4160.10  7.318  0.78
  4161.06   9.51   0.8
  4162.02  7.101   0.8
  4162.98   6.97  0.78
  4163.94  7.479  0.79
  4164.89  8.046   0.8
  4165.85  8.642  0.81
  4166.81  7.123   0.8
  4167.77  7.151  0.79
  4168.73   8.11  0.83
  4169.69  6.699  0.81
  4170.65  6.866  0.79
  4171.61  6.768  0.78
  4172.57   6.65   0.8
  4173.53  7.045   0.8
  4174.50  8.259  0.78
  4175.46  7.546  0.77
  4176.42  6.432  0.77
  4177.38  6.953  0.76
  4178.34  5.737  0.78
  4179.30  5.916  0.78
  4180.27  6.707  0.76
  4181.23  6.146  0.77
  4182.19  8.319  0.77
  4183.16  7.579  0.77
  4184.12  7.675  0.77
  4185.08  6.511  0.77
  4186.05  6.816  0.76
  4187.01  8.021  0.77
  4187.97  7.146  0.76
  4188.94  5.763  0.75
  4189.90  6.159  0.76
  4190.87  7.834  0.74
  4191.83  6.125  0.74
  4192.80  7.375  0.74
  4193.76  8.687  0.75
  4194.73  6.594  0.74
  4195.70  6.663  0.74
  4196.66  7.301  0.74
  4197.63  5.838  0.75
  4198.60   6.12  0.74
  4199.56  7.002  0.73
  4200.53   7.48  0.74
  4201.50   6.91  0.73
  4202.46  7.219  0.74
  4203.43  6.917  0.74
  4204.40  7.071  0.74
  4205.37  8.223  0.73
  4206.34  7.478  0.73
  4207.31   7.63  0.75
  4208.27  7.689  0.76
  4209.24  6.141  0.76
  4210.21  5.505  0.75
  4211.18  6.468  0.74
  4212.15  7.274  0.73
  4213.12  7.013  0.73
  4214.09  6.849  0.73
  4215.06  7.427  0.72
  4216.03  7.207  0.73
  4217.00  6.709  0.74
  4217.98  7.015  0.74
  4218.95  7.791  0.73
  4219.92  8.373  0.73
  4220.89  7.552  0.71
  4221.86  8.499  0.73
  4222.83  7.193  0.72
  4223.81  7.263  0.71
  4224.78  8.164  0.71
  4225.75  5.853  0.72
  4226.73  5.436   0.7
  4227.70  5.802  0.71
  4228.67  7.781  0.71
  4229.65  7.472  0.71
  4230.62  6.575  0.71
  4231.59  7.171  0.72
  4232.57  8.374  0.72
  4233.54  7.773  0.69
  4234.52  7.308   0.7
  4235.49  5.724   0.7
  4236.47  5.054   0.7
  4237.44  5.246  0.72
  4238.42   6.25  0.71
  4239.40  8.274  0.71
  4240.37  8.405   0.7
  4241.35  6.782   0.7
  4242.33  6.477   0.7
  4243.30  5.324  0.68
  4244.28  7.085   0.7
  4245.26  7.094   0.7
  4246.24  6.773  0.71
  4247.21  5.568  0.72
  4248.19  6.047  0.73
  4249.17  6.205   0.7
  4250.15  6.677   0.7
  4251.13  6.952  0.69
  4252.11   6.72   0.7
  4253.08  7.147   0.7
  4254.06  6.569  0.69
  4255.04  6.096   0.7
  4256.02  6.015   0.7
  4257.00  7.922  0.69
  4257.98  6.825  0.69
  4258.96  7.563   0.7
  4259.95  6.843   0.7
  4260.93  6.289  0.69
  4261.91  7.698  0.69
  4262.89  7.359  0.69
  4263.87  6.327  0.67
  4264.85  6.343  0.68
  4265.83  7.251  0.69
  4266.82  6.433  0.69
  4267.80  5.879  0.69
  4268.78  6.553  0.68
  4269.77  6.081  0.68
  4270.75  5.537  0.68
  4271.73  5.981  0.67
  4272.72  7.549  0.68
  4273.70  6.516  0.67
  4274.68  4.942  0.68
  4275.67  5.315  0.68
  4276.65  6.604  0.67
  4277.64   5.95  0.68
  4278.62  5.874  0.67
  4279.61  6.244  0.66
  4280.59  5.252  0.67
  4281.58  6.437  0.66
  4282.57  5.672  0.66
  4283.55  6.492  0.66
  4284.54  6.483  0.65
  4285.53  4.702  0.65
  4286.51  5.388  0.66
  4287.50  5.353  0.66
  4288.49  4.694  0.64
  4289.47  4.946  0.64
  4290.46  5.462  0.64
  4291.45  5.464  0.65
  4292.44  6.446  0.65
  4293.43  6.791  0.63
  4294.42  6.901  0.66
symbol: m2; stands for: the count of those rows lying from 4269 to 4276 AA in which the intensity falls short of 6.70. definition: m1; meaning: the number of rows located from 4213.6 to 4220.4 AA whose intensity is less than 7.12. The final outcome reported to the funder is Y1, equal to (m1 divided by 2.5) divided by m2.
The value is 0.20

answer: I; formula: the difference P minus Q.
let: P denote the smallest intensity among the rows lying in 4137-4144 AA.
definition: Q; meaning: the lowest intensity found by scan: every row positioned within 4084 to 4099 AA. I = 0.9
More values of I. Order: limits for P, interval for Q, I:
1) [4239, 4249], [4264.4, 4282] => 0.4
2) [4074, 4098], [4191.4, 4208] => -0.3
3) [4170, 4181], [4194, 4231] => 0.3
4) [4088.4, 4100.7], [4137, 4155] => -0.5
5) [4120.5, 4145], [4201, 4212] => 0.2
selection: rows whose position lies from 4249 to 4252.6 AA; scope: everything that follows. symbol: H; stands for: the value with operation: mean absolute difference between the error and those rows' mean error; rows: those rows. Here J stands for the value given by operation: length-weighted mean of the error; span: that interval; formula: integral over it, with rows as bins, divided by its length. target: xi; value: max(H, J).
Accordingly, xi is 0.70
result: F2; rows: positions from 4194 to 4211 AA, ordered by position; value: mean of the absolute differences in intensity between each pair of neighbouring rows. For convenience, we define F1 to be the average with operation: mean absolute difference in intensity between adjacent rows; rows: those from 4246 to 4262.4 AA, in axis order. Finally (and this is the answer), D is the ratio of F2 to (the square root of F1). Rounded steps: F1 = 0.675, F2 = 0.59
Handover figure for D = 0.72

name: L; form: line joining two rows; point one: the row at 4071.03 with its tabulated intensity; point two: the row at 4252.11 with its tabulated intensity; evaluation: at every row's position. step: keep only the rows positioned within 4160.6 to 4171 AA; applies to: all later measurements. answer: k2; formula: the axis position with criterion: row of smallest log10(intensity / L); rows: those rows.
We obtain 4169.69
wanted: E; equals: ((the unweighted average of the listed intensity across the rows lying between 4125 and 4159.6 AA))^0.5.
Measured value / 2.71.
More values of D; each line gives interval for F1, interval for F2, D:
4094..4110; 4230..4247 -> 0.96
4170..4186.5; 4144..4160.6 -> 0.63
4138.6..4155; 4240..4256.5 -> 0.71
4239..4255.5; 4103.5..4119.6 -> 0.81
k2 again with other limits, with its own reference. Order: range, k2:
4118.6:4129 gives 4125.76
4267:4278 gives 4274.68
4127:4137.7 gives 4132.42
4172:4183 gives 4178.34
